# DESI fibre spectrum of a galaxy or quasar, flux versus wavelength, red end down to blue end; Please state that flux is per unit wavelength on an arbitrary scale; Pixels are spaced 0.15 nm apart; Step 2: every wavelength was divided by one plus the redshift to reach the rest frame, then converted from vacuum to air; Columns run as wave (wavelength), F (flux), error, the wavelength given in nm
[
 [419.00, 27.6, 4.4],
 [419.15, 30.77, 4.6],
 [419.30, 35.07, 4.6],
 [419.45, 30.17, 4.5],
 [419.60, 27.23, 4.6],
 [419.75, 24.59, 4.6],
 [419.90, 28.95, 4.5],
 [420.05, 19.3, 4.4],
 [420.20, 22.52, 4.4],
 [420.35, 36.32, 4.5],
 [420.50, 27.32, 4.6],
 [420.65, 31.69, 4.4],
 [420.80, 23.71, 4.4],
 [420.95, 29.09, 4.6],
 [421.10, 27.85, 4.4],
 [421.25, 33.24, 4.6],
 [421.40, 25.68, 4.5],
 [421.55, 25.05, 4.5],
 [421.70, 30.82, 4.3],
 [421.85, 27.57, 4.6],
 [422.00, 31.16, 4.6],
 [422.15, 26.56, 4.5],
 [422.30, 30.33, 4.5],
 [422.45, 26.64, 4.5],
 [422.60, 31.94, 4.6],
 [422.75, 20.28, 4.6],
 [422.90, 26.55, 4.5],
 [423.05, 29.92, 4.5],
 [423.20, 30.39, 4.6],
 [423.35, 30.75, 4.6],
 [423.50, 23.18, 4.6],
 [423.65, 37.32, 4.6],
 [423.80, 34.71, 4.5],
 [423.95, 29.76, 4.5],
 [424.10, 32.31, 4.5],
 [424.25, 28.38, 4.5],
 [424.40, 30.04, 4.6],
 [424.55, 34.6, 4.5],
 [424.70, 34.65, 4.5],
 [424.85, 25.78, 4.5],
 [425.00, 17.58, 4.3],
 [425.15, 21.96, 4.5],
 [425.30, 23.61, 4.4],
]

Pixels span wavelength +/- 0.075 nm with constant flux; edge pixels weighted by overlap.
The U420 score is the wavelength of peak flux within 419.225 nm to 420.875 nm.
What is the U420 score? 420.35 nm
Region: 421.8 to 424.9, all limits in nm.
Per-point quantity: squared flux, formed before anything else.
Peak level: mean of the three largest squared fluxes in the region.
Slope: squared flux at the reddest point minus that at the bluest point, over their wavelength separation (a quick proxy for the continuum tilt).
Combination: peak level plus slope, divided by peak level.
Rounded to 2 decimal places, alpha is 0.97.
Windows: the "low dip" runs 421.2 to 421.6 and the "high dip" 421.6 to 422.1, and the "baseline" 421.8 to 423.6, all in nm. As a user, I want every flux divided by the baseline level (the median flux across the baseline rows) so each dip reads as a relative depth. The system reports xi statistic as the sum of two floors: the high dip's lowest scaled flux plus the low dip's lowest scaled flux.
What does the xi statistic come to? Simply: 1.83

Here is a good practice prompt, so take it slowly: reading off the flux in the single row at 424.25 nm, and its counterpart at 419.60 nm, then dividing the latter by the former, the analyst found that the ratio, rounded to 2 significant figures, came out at 0.96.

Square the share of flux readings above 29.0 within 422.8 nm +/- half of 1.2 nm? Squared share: 0.39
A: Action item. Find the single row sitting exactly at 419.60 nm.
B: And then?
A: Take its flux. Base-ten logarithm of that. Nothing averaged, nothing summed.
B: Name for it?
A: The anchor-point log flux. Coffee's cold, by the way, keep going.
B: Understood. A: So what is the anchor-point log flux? 1.44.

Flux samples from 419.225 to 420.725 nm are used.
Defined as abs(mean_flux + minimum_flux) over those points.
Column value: 47.6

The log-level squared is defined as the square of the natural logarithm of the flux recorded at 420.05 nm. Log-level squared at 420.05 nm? 8.8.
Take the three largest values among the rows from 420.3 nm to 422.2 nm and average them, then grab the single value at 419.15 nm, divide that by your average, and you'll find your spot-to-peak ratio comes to 0.91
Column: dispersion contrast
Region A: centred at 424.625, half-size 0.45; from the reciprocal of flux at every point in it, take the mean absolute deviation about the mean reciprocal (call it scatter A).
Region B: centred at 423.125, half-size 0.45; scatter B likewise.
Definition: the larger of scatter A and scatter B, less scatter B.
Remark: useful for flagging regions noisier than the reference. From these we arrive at 0.0019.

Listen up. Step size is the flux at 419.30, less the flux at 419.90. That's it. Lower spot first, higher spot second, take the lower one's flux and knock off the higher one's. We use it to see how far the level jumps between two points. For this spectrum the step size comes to 6.1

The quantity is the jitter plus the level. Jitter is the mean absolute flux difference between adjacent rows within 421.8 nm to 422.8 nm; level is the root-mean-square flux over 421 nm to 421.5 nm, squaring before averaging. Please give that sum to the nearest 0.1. 34.5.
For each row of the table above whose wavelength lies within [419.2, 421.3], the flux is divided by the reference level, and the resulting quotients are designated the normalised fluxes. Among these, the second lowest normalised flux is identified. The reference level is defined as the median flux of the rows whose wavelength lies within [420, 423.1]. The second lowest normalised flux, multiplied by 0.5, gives 0.408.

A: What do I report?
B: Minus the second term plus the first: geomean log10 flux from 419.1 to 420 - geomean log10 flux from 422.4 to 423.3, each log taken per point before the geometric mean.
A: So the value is 0.03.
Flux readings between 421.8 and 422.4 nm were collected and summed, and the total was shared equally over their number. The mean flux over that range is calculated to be 28.9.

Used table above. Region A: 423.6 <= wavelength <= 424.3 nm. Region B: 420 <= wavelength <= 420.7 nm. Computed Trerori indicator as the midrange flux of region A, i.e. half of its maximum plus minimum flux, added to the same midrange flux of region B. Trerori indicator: 60.7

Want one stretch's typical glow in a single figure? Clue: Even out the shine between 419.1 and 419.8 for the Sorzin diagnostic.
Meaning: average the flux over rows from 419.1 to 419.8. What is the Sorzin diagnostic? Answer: 30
